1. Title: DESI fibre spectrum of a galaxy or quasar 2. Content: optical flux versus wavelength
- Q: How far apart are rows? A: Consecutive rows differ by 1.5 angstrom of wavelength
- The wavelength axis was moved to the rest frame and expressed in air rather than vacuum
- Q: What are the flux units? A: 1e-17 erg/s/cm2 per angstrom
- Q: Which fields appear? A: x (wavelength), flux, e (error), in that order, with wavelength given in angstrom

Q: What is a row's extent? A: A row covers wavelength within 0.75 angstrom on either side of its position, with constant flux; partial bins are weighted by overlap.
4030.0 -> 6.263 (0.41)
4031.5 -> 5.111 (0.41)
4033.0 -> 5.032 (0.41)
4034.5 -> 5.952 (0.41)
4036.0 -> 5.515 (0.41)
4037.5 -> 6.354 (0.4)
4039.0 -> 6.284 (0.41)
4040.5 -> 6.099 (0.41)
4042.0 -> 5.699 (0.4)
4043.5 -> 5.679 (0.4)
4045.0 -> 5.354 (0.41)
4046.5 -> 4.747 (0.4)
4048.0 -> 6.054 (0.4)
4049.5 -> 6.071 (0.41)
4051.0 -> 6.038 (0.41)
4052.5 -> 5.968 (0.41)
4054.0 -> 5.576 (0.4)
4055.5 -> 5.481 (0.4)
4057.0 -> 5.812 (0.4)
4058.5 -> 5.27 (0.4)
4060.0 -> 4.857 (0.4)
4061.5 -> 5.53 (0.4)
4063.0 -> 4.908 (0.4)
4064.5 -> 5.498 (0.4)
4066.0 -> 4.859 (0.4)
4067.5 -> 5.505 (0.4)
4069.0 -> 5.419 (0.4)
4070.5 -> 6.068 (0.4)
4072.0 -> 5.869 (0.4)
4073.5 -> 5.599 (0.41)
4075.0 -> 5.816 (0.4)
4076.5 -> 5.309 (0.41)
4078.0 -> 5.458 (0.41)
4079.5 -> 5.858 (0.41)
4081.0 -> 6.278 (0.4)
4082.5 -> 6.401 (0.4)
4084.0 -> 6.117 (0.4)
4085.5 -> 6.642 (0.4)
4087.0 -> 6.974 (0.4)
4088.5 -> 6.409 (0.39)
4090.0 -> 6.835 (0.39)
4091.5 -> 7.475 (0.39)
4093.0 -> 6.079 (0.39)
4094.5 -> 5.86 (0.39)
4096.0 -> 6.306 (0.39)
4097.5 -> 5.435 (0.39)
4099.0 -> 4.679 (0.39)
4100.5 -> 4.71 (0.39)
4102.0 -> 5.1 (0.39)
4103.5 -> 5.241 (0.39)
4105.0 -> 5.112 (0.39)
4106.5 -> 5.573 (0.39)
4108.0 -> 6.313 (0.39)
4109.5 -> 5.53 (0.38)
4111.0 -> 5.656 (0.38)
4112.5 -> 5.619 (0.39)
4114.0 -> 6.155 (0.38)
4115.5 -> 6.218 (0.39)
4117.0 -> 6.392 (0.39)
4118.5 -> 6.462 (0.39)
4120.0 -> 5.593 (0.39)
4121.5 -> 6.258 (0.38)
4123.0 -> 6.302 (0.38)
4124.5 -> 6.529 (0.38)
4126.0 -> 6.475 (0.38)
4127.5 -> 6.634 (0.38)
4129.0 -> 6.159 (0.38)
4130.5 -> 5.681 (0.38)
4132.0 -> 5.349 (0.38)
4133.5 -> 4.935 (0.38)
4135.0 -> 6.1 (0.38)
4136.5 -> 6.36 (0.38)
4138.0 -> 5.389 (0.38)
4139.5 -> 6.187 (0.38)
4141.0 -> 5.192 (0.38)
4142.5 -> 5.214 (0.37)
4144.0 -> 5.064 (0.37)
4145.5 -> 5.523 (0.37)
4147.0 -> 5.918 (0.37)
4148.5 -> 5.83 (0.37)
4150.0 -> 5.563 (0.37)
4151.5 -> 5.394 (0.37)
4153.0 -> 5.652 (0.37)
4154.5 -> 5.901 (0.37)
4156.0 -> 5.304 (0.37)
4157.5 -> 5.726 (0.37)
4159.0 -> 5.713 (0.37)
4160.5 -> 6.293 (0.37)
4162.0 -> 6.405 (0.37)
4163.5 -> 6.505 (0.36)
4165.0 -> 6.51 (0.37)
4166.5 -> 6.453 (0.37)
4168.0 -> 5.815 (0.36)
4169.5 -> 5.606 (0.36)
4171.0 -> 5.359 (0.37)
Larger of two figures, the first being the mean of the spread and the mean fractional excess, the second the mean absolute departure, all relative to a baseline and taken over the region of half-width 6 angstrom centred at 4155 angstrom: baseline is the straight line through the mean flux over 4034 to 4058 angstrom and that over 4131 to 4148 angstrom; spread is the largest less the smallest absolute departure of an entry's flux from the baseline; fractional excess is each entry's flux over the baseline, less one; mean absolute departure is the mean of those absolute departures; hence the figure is 0.39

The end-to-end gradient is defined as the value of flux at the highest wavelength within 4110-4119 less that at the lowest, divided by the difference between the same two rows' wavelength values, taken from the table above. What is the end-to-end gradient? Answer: 0.11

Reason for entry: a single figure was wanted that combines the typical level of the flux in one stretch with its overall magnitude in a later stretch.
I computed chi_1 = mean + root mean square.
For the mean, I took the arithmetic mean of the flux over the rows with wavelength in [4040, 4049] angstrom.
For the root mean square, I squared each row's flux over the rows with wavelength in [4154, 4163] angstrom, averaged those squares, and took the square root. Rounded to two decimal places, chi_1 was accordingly 11.51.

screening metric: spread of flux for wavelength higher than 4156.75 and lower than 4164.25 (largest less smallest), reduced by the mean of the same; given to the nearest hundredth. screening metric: -5.34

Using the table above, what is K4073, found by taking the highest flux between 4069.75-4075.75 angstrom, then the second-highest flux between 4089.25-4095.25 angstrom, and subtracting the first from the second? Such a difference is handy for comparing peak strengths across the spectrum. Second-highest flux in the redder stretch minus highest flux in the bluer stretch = 0.77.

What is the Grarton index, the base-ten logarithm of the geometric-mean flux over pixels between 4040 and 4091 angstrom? 0.759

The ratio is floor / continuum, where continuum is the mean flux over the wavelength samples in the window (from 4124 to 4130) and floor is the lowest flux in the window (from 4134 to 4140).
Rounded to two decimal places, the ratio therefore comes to 0.84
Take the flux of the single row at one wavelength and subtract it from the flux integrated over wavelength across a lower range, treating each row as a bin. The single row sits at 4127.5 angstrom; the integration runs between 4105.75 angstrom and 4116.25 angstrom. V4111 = 55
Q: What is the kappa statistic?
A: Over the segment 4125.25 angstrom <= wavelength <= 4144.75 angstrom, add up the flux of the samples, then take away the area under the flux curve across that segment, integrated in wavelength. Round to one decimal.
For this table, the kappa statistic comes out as -37.4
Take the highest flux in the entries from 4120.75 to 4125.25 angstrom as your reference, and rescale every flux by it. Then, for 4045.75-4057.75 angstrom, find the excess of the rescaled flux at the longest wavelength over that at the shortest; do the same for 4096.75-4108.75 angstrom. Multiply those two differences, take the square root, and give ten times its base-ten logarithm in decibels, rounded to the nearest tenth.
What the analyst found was -8.3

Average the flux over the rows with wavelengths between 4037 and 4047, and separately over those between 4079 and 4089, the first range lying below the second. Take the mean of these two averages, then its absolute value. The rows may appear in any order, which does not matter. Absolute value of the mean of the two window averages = 6.1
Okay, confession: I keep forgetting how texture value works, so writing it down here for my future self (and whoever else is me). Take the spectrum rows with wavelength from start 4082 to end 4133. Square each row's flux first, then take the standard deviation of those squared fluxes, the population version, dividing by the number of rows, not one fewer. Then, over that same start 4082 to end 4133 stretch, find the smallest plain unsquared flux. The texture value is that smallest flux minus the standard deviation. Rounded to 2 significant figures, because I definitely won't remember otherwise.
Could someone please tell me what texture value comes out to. -2.9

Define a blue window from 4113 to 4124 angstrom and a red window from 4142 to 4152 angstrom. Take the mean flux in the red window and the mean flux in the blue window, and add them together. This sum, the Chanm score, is 11.7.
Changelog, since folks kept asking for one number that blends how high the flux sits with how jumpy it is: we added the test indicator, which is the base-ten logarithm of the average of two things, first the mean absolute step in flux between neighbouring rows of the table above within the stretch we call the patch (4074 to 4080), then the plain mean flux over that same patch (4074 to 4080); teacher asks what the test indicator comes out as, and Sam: 0.474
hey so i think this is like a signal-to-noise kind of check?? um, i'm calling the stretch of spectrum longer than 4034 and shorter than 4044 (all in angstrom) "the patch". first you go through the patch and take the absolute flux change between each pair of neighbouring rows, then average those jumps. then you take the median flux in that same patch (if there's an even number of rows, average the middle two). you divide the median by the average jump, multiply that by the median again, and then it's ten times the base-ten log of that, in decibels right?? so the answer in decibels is 20.4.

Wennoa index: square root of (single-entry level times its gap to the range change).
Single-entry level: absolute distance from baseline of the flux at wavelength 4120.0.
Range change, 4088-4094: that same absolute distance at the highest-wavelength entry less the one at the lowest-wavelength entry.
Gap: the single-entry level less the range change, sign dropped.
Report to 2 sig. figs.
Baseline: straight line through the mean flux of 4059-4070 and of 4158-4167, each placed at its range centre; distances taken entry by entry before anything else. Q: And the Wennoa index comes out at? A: 0.39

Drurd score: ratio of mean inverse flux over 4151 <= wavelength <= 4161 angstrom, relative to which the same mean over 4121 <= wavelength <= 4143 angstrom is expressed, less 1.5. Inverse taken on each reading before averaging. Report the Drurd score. -0.53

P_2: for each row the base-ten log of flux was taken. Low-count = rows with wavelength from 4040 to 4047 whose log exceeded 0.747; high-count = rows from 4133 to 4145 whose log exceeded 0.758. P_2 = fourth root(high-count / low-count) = 1.00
